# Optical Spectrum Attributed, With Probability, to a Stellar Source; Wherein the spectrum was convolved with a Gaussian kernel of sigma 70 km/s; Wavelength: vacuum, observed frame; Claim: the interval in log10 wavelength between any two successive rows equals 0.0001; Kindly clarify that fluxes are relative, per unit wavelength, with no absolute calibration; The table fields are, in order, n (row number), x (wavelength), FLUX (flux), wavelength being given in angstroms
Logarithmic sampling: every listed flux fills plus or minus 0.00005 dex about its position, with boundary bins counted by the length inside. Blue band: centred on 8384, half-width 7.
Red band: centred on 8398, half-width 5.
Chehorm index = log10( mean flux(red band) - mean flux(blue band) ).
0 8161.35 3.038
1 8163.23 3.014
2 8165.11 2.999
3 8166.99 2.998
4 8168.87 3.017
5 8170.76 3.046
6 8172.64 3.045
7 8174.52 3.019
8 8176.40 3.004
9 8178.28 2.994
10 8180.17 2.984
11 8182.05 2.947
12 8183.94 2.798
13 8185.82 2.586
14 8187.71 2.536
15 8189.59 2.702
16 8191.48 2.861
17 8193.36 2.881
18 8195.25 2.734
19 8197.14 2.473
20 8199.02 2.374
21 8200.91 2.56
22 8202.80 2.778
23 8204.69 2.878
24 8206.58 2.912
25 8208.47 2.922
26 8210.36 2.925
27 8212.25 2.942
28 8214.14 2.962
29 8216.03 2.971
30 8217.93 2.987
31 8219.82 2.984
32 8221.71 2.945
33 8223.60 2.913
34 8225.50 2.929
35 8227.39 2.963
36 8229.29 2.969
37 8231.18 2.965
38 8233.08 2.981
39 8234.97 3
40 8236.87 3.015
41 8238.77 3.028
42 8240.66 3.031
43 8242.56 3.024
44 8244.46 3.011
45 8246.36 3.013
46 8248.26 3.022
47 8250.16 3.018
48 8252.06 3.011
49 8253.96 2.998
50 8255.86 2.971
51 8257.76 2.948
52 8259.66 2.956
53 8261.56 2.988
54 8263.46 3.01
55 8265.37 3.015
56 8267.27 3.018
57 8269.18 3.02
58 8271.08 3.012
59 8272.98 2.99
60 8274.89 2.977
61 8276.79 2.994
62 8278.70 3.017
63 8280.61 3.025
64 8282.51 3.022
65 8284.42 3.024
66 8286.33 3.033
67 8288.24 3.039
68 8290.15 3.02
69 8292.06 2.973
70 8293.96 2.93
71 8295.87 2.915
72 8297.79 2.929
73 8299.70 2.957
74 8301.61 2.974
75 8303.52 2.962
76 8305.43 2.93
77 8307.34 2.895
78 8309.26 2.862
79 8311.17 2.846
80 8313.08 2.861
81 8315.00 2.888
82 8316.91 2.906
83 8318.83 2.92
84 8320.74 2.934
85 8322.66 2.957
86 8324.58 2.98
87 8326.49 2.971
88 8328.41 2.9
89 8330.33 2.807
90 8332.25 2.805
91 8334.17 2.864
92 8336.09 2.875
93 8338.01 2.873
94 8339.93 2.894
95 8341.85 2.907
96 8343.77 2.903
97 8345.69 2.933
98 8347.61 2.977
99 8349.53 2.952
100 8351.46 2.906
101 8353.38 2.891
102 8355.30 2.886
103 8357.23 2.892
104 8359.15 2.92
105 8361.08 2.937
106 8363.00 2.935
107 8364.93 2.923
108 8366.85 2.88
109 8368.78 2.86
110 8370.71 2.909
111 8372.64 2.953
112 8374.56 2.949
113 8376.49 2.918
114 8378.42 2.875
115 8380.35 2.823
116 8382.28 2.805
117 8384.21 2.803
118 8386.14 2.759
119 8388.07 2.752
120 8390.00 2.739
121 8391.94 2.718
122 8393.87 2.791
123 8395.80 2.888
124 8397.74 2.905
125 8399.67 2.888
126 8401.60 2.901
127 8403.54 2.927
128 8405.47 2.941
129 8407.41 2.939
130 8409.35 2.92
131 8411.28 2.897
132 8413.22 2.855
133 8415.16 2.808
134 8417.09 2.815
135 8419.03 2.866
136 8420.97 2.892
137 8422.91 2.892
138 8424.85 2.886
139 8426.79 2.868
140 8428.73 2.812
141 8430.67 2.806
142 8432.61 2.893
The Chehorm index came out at -1.09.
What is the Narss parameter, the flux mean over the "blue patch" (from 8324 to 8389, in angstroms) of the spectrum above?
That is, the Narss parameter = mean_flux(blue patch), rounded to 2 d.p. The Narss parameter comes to 2.89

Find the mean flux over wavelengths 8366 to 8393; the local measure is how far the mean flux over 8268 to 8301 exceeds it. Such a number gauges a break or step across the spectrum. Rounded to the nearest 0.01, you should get 0.15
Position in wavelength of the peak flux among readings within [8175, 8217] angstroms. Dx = 8176.40 angstroms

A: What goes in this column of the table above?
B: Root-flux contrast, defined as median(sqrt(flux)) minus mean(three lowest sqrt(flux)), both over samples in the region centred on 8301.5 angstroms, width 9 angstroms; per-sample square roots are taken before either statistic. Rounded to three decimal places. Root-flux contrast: 0.005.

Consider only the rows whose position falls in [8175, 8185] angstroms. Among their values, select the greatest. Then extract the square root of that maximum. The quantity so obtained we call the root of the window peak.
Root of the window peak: 1.73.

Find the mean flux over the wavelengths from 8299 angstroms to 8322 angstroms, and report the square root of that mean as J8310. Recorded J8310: 1.706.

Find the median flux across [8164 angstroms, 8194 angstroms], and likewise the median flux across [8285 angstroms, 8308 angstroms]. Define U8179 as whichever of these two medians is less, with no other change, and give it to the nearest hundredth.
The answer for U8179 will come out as 2.96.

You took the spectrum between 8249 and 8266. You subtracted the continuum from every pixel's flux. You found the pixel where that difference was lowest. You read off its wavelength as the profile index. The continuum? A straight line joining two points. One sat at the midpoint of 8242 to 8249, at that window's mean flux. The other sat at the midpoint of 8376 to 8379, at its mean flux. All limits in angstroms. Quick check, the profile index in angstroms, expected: 8257.76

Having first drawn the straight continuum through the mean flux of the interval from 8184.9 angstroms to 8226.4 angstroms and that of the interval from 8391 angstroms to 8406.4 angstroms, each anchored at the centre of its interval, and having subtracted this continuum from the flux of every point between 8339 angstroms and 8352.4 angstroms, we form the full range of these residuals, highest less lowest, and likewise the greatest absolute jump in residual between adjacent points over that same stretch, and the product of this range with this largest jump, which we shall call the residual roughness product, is 0.0038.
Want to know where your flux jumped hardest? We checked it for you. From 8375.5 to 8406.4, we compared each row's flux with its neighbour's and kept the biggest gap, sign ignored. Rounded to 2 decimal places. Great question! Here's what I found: 0.10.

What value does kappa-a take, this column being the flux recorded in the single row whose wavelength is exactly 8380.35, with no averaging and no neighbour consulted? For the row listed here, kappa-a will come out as 2.823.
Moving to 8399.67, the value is 2.888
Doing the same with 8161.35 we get 3.038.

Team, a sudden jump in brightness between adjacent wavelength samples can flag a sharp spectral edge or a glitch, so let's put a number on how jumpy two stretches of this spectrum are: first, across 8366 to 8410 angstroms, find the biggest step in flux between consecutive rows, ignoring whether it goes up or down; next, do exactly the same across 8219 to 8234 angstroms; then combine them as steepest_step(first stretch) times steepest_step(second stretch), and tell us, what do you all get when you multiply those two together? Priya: 0.0038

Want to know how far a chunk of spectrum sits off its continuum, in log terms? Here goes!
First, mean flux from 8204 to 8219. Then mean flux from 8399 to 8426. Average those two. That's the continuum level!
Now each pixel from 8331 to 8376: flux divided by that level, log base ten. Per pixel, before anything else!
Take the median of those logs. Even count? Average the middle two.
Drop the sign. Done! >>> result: 0.0010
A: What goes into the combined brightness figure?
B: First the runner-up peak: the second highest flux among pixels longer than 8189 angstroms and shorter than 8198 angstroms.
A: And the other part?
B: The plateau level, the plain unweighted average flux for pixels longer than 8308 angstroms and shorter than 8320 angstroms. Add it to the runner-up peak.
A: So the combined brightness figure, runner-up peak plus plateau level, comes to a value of 5.74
